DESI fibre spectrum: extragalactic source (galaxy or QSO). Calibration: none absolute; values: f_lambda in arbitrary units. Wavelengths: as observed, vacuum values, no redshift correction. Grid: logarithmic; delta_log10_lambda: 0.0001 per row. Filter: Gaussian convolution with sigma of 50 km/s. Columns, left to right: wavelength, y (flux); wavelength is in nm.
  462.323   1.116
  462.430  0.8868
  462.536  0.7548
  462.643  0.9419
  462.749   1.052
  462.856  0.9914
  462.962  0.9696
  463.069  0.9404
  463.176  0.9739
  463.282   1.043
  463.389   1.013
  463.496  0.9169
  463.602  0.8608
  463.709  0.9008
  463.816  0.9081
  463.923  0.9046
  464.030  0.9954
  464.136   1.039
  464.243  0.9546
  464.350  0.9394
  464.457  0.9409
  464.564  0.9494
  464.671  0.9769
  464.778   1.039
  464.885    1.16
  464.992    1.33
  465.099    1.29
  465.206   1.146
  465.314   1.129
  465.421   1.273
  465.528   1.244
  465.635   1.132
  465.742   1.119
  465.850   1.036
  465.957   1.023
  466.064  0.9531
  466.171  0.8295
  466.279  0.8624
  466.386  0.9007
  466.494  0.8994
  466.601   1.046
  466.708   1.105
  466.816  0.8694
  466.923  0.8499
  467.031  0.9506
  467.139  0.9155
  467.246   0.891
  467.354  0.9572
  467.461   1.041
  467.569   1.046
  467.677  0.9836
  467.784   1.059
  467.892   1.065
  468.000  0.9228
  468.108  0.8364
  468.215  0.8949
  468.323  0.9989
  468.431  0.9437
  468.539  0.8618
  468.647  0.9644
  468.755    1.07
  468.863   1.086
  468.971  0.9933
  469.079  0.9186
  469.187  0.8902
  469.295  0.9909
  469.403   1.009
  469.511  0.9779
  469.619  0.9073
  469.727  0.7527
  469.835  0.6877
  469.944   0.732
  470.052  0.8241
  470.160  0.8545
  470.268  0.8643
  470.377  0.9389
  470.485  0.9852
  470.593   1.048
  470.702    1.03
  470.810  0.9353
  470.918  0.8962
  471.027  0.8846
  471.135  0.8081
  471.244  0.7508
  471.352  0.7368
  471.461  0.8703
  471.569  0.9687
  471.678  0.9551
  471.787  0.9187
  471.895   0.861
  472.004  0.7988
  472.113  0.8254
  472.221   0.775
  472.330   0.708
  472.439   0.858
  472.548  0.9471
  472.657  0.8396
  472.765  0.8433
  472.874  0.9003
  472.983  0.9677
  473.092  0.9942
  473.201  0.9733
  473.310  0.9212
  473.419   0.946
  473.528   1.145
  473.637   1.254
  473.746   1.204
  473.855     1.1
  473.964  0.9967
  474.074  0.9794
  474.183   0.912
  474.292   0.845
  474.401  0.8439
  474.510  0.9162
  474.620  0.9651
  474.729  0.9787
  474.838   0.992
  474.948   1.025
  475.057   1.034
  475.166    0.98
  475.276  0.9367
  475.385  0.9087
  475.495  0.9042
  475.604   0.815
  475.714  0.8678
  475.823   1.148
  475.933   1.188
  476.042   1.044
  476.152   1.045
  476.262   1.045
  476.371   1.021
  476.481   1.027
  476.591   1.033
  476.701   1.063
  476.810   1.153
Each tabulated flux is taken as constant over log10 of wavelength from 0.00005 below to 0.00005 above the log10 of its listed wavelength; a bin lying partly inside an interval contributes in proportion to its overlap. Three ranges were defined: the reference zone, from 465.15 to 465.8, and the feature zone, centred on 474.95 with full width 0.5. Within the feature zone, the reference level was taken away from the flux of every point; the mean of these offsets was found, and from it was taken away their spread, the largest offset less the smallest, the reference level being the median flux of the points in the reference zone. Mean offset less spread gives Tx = -0.19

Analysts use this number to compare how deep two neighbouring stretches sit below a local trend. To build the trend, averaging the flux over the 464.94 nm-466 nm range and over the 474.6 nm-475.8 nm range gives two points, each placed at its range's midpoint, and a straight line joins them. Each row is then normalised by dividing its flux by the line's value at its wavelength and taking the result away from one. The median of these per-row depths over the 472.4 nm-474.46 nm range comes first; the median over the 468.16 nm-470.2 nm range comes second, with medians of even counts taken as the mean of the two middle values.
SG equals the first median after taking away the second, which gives -0.11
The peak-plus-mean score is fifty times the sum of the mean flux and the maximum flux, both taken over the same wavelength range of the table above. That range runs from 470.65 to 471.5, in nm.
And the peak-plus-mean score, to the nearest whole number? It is 95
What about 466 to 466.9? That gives 102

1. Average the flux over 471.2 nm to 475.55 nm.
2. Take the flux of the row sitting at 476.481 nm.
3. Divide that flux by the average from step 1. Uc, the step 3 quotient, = 1.10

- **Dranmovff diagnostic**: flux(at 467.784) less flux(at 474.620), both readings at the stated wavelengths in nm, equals 0.094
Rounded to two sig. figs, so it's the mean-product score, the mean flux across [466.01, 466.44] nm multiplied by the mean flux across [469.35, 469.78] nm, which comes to 0.81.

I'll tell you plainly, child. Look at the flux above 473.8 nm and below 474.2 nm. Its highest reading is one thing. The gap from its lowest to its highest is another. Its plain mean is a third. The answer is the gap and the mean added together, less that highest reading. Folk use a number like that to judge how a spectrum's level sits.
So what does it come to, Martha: 0.09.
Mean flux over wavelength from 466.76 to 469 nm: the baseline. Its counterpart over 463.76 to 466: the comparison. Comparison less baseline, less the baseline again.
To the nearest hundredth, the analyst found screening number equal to -0.85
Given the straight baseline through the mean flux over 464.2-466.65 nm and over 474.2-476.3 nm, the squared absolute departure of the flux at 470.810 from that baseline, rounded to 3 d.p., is 0.005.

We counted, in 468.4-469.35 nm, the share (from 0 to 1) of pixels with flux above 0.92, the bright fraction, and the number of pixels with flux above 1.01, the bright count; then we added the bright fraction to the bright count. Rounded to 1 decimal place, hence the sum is 2.7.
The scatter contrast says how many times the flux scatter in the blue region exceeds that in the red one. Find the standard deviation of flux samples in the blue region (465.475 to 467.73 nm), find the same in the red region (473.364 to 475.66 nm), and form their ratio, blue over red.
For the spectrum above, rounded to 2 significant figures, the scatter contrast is 0.96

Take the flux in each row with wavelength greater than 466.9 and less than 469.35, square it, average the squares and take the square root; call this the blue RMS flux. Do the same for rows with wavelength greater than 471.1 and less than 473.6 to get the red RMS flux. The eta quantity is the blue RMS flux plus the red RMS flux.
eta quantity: 1.85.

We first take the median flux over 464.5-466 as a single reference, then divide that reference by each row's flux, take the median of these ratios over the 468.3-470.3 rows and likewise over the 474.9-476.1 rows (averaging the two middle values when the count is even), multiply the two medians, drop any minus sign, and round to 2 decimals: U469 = 1.42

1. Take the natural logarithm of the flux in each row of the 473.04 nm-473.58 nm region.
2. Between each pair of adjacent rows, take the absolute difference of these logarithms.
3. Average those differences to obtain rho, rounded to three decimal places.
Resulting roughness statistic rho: 0.073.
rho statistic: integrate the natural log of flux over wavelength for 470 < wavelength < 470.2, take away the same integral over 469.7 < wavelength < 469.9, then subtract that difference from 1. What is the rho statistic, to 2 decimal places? 0.97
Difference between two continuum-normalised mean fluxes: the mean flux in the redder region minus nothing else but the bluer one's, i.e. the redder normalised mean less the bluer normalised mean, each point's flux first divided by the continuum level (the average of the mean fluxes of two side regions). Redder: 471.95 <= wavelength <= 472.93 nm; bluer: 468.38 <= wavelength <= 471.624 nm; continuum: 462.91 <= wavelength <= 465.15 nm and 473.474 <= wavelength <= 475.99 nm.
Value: -0.073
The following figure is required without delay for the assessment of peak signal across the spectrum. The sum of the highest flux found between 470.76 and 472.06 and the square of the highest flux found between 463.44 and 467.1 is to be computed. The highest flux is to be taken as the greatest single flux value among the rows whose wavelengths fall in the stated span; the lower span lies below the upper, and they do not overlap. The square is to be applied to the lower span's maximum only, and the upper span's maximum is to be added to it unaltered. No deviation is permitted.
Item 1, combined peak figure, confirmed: 2.7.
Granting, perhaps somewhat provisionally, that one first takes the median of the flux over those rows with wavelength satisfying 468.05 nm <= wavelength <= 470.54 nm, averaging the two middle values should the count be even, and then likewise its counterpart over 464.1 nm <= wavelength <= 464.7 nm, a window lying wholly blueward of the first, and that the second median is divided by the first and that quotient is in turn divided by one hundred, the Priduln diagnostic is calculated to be 0.0104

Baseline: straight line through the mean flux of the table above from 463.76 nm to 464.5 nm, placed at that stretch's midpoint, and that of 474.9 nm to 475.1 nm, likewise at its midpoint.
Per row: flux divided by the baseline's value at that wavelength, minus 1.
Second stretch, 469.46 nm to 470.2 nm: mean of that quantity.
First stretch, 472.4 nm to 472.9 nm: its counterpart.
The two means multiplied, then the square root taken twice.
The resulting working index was 0.39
